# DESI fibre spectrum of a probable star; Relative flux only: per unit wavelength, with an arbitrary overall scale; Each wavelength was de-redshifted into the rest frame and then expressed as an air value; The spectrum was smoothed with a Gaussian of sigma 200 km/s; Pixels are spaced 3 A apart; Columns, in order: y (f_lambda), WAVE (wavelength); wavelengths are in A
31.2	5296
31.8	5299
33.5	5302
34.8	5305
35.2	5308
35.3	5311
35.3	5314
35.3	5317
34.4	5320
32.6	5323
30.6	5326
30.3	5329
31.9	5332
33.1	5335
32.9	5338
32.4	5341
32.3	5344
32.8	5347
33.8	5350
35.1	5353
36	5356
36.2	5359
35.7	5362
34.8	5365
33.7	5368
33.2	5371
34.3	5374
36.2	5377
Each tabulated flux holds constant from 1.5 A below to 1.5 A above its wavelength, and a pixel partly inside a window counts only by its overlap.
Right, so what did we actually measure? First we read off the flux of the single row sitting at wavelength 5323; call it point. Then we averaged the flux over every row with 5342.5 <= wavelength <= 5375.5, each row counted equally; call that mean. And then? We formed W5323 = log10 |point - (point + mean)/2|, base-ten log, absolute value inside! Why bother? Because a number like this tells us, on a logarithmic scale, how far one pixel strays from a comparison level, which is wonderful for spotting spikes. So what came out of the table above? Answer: -0.1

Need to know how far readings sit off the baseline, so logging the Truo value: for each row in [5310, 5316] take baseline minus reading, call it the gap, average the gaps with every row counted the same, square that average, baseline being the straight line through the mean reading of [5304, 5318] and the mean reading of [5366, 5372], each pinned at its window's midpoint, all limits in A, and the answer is 0.0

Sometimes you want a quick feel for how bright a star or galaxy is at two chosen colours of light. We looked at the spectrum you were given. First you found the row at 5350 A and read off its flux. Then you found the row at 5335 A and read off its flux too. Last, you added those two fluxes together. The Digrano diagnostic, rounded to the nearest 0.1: 66.9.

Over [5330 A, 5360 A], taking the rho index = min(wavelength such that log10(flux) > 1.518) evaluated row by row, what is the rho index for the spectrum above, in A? 5335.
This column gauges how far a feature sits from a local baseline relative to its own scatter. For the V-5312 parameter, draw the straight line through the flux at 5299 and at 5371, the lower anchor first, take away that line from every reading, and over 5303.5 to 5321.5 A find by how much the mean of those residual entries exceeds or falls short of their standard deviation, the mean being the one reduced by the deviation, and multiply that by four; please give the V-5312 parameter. 10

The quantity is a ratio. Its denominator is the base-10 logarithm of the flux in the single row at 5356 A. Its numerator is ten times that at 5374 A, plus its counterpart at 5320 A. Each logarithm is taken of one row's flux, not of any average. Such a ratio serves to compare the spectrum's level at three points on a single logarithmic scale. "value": 10.9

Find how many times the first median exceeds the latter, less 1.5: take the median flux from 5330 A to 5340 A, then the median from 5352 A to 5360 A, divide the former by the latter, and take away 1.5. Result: -0.59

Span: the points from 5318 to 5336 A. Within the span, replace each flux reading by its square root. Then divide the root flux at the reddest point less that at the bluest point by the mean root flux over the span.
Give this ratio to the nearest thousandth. -0.020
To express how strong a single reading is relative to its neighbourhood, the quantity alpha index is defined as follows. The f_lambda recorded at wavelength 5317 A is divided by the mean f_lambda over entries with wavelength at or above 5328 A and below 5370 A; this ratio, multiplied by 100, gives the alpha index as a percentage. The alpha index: 105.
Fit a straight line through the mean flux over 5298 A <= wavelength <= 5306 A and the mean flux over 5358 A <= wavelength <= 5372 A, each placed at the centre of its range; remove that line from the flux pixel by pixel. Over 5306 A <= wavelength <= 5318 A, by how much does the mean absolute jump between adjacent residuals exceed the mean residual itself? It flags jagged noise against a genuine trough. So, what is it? -1.6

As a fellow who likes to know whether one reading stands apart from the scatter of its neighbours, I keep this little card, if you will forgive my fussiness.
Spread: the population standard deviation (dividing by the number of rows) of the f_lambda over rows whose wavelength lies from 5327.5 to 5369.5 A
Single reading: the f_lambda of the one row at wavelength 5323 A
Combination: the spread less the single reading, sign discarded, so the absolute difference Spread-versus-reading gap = 31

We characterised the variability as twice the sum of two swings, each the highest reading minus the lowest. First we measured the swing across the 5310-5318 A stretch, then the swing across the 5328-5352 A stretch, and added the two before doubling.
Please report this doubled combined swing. 7.0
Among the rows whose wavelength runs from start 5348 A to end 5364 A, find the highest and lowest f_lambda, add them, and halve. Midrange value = 35.0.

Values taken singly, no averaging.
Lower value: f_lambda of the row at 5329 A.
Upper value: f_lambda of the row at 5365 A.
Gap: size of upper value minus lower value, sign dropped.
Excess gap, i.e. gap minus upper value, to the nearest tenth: -30.3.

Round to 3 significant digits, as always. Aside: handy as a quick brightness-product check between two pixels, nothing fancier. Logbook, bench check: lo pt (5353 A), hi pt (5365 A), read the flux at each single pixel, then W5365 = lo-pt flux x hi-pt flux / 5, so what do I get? 244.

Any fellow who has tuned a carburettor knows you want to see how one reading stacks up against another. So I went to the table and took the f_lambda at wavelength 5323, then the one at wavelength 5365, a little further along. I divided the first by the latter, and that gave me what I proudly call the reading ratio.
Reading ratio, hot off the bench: 0.94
